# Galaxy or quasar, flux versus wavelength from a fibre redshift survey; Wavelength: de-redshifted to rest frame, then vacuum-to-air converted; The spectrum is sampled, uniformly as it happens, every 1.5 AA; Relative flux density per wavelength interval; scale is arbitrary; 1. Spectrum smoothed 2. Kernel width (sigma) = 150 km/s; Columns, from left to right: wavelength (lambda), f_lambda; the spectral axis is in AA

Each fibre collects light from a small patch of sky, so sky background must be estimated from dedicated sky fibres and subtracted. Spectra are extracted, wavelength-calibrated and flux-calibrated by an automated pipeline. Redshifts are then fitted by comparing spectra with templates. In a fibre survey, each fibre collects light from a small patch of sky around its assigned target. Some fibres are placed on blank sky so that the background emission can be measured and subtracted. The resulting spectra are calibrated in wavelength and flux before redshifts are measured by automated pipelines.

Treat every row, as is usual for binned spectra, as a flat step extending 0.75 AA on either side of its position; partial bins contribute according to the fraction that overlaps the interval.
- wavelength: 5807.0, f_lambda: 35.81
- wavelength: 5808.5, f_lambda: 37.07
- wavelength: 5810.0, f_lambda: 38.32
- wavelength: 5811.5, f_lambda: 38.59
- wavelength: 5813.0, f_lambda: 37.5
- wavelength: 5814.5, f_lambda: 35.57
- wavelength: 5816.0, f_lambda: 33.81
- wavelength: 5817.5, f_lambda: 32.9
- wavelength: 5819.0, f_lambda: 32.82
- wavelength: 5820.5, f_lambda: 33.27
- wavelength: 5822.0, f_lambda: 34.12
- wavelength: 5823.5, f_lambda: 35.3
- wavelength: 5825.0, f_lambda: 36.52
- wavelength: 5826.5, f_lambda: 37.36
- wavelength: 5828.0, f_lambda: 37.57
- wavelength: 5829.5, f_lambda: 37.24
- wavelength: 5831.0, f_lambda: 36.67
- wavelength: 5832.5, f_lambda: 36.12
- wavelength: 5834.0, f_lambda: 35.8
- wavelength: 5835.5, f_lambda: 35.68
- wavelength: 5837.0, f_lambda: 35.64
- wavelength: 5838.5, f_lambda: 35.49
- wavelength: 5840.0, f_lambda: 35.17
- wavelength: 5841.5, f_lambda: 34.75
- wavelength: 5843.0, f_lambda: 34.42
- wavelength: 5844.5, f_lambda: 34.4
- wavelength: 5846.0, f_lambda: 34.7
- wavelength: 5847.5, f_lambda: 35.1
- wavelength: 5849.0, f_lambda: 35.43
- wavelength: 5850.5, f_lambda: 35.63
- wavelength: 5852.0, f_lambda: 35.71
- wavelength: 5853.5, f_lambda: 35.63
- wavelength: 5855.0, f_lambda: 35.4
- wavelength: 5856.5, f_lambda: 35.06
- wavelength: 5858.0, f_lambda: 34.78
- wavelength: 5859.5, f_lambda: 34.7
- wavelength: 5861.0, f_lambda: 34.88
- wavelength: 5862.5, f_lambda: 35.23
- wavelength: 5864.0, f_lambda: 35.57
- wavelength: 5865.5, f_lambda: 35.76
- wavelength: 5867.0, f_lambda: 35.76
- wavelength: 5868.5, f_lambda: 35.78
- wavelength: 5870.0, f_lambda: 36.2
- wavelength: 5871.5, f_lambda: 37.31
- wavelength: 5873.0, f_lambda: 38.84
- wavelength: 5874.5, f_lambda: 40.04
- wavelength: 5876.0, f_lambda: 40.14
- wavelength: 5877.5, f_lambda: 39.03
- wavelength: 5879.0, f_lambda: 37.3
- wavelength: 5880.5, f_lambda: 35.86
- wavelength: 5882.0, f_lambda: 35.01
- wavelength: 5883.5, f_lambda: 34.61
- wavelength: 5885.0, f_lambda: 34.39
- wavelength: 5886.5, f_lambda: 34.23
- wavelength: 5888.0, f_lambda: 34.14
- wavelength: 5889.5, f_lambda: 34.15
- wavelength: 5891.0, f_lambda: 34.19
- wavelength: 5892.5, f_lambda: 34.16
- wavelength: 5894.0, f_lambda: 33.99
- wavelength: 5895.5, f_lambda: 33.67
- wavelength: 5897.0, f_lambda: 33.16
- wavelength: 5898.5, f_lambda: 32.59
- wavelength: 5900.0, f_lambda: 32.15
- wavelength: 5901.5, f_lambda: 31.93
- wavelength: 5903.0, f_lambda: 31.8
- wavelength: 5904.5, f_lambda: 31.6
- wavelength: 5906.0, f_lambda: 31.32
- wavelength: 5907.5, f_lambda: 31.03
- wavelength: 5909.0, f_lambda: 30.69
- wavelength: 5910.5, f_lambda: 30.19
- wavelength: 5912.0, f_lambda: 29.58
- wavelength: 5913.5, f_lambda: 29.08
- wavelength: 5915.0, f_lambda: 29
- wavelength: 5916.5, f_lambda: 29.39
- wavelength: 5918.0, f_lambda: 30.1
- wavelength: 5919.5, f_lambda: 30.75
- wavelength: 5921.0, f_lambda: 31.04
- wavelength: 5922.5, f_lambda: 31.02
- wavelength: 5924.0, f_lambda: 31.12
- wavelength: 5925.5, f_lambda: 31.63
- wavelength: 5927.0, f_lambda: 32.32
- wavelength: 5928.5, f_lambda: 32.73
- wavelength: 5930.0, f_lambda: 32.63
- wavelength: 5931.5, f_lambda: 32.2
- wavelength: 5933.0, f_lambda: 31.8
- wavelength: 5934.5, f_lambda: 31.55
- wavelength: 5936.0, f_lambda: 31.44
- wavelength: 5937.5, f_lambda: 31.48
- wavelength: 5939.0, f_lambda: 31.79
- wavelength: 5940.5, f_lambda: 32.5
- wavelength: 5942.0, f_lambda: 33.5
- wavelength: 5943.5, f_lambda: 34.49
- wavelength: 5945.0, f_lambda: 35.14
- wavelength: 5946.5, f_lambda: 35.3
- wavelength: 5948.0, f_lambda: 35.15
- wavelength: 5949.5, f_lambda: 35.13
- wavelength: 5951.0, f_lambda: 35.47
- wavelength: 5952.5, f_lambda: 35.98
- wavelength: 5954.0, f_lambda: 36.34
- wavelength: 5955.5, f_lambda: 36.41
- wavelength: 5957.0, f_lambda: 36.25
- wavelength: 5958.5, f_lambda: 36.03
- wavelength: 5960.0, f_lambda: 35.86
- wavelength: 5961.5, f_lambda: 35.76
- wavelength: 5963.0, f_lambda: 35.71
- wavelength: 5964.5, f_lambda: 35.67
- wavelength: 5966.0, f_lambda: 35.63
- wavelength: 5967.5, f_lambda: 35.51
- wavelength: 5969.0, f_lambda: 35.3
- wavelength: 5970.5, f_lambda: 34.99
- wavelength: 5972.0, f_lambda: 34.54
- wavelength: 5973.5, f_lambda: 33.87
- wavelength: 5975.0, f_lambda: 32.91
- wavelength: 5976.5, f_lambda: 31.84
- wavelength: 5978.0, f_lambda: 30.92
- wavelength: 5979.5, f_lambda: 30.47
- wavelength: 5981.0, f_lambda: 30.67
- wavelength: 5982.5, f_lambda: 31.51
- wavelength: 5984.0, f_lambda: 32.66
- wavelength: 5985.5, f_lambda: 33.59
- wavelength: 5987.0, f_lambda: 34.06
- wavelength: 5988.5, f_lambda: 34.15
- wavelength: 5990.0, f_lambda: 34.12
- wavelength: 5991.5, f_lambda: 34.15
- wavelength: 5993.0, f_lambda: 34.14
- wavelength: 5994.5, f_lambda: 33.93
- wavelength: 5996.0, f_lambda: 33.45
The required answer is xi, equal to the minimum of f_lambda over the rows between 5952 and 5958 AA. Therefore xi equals 35.98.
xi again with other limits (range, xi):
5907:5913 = 29.58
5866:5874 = 35.76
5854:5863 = 34.7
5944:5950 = 35.13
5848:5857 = 35.06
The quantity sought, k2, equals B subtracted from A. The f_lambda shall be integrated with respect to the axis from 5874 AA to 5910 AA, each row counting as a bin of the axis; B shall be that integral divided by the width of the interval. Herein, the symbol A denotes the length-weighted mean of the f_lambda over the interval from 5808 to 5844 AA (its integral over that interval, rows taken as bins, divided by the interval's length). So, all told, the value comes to 2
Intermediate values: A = 35.7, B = 34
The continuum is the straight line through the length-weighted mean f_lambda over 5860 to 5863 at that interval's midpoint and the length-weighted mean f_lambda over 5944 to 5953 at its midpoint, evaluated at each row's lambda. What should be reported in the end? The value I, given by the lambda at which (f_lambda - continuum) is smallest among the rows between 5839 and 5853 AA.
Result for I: 5844.5 AA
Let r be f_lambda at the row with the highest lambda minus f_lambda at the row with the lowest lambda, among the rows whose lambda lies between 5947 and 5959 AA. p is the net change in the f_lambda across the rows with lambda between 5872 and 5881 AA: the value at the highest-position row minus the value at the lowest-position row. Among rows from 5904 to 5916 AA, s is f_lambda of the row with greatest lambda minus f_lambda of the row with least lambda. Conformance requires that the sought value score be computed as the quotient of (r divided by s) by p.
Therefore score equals 0.1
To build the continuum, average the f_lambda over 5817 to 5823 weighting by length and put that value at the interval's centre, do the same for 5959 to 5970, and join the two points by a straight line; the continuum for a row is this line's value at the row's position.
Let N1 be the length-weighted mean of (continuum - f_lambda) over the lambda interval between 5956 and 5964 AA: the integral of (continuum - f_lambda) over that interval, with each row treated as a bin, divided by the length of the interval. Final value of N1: 0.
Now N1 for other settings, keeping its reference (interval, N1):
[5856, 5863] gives -1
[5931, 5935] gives 3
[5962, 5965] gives 0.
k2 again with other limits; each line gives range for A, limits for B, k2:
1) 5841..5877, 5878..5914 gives 3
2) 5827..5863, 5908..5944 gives 4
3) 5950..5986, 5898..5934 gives 3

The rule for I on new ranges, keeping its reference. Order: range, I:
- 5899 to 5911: 5910.5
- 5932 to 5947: 5936.0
